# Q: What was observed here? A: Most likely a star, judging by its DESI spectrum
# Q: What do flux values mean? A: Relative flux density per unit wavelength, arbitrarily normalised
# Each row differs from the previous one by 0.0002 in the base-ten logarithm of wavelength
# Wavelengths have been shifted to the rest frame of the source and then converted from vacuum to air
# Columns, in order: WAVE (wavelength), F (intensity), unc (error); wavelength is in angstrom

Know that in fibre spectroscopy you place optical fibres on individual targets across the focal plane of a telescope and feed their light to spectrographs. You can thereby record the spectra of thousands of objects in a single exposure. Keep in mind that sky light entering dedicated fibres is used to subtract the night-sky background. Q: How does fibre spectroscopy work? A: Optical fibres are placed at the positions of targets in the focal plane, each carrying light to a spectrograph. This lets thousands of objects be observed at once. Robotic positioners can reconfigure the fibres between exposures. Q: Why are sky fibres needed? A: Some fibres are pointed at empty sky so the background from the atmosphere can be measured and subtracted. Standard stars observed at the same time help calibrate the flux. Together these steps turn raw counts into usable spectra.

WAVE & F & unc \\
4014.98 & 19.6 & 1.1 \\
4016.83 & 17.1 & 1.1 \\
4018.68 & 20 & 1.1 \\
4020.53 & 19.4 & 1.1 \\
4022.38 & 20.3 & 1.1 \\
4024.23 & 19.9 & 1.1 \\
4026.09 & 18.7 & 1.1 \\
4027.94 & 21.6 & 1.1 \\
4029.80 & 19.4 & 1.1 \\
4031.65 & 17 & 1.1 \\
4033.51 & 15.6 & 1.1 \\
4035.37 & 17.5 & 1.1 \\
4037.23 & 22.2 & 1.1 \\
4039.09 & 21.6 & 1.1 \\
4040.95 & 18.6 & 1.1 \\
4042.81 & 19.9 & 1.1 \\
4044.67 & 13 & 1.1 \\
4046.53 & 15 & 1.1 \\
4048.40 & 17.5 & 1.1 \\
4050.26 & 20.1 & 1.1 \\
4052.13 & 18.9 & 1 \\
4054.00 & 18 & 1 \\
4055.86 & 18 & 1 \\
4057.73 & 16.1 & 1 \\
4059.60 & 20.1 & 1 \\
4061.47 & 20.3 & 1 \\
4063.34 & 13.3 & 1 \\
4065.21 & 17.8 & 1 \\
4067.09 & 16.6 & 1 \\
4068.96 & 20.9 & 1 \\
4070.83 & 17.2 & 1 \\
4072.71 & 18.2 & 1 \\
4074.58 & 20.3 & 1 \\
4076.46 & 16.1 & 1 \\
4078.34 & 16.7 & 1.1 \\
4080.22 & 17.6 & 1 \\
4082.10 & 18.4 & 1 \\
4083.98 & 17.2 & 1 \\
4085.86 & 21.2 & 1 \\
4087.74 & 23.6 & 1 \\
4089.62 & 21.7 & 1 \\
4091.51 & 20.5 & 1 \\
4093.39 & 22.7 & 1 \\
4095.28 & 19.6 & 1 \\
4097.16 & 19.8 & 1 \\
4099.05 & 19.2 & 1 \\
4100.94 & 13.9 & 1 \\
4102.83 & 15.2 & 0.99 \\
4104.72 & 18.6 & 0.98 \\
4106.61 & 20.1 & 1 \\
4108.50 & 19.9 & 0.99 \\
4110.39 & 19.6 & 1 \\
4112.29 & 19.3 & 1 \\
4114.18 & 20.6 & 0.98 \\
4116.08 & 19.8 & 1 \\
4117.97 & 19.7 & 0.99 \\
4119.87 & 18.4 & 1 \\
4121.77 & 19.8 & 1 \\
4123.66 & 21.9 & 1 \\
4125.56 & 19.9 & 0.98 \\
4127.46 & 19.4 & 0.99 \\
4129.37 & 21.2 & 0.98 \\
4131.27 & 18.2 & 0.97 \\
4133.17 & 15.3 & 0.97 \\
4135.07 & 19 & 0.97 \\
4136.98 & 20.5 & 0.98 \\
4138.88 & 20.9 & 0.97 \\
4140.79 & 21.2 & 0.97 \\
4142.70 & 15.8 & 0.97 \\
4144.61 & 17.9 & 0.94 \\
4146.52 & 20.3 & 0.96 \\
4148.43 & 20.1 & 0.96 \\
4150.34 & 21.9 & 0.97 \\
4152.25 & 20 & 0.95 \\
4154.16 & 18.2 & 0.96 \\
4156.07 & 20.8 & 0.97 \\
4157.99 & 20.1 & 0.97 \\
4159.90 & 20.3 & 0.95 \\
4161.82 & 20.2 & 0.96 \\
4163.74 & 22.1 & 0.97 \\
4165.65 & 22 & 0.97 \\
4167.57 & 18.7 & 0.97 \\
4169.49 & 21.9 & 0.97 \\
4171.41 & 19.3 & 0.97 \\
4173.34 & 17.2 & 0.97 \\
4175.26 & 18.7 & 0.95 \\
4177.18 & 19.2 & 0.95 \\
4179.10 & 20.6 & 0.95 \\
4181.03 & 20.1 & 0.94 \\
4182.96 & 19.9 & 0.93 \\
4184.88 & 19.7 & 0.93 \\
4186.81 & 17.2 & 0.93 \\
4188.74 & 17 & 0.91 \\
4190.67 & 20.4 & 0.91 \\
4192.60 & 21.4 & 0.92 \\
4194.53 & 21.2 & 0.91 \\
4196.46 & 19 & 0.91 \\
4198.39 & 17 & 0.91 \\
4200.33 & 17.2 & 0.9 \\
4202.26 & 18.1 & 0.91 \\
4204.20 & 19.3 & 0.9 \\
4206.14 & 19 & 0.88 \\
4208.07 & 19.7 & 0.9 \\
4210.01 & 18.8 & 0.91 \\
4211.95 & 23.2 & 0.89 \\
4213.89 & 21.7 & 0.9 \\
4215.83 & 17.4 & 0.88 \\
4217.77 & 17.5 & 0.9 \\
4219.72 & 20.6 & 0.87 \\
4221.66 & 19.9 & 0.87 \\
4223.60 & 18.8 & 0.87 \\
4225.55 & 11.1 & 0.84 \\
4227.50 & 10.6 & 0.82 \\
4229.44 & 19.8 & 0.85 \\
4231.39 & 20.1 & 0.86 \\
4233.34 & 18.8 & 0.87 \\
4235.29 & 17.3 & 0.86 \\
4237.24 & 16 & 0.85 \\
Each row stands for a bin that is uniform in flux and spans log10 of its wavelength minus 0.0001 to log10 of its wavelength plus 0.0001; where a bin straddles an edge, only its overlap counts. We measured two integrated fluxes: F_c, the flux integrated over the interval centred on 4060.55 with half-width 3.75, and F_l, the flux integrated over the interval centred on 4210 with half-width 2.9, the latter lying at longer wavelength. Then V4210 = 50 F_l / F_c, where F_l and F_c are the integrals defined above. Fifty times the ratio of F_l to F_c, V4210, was 46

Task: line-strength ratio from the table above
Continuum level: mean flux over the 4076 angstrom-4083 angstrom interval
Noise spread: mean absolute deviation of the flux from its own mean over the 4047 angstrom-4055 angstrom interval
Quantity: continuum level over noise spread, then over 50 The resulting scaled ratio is 0.39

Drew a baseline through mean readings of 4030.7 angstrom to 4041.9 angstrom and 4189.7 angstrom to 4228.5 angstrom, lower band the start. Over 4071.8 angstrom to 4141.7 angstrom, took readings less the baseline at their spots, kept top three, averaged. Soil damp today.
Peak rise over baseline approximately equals 4.0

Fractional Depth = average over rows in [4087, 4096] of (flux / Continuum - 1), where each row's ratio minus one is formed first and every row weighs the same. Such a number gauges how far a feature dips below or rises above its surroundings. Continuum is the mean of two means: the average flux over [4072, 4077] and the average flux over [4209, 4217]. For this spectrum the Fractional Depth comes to 0.12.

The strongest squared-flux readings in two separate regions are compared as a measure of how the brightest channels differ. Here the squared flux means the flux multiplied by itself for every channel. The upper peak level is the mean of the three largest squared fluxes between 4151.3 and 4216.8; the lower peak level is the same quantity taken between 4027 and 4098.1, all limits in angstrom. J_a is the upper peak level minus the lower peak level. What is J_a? -18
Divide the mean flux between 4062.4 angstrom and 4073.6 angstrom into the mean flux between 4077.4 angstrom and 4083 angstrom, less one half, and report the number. 0.51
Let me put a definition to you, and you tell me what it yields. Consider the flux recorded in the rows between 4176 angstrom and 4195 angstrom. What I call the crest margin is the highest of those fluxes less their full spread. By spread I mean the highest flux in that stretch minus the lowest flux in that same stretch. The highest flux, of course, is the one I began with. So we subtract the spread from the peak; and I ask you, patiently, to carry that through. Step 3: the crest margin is 17.0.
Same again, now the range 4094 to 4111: 13.9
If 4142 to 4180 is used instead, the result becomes 15.8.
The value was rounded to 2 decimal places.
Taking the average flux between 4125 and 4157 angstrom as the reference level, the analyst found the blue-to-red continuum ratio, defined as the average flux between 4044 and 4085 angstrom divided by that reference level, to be 0.91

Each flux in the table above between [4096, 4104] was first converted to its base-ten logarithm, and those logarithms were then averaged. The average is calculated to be 1.23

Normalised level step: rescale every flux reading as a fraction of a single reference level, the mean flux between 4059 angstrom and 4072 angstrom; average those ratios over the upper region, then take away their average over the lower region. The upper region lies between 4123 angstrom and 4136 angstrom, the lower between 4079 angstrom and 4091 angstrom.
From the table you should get -0.038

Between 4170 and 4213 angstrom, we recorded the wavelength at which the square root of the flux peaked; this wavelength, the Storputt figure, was 4211.95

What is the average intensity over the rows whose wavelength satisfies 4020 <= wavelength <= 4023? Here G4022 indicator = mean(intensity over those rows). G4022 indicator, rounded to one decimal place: 19.9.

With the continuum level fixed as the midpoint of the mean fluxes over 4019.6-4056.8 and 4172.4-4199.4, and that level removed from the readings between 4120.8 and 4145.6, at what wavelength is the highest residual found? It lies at 4123.66 angstrom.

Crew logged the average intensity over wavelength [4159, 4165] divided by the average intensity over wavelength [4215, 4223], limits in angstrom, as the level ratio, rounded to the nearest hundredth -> 1.11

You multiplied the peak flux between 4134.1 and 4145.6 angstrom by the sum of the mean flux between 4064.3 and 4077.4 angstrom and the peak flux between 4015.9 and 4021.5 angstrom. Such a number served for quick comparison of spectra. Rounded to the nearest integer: 809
